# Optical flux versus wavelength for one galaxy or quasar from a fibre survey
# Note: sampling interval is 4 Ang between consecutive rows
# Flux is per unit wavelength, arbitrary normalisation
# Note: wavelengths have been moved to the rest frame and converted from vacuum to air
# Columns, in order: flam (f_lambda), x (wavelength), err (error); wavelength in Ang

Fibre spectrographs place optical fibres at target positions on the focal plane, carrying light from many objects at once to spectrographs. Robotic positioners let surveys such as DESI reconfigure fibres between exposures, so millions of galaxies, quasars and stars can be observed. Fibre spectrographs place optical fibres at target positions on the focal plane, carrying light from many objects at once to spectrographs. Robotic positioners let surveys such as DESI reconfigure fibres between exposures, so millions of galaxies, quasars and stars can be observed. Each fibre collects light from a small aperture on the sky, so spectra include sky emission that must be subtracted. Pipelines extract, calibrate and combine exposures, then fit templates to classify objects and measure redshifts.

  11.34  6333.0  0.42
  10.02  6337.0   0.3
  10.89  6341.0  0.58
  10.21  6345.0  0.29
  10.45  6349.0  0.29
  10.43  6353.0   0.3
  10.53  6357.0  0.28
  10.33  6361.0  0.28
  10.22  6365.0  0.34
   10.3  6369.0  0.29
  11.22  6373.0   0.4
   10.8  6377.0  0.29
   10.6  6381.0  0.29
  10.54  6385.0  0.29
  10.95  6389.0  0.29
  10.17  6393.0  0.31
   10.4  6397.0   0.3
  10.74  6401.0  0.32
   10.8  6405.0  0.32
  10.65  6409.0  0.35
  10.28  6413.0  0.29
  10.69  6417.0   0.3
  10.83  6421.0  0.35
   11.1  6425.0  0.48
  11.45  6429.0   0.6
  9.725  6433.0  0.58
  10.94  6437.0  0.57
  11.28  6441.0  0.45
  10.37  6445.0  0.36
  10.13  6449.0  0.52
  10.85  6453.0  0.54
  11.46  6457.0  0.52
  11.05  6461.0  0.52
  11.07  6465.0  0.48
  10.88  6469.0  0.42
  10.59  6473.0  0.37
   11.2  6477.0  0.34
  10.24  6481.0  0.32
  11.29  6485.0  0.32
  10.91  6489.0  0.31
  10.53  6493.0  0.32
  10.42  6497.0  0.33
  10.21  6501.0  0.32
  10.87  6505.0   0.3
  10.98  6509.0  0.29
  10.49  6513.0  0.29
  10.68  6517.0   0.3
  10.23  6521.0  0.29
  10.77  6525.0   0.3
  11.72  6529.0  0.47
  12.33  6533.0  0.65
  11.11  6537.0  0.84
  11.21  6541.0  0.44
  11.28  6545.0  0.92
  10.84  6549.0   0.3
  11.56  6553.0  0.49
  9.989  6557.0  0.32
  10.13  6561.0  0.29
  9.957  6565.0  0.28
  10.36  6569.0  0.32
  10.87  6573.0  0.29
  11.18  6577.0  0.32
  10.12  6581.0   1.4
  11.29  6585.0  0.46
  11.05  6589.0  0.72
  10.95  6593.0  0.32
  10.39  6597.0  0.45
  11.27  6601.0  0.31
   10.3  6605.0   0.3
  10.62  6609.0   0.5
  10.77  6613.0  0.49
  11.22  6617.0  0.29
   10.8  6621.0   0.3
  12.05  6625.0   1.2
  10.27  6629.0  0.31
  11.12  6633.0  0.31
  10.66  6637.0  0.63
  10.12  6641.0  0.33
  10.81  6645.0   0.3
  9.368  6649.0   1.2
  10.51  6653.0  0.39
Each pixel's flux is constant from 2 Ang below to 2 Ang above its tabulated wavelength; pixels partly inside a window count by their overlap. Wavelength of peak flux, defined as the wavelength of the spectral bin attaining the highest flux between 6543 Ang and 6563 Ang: 6553.0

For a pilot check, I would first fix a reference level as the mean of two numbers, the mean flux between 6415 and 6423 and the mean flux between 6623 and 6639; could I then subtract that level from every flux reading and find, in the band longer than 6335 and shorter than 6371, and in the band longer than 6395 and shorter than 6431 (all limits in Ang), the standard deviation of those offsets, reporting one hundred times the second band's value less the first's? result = 10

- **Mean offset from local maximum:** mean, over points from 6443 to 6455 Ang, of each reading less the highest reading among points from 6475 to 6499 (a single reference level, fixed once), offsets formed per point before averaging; -0.84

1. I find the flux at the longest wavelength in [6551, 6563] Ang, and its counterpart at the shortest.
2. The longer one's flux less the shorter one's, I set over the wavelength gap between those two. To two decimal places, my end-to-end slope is -0.18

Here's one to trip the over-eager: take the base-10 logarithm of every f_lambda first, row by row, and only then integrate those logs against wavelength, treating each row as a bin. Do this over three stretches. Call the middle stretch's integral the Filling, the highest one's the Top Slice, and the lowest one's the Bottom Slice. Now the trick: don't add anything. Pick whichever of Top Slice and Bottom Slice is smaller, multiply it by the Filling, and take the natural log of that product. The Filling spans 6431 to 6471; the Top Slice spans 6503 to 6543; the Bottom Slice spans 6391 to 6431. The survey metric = 7.44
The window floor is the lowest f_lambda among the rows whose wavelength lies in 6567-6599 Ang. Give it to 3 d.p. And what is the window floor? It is 10.120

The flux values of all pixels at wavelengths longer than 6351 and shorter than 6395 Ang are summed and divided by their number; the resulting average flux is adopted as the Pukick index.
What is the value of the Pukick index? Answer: 10.6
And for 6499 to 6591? 10.8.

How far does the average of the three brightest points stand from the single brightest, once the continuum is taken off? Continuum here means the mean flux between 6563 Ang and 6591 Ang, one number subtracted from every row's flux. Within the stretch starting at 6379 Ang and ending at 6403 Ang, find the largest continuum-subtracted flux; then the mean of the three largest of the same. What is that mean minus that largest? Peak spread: -0.19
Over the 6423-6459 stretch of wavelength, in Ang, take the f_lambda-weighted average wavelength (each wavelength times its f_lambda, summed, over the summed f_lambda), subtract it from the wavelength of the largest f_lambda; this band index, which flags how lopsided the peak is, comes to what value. 16.0 Ang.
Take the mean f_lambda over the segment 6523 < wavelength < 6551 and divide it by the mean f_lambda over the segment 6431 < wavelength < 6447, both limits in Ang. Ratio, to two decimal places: 1.07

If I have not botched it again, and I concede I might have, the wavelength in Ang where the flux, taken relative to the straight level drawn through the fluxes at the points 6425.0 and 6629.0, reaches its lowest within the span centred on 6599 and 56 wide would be 6581.0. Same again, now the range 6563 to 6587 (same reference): 6565.0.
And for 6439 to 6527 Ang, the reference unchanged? 6449.0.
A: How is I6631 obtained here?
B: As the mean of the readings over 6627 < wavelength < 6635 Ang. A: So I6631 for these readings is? 10.7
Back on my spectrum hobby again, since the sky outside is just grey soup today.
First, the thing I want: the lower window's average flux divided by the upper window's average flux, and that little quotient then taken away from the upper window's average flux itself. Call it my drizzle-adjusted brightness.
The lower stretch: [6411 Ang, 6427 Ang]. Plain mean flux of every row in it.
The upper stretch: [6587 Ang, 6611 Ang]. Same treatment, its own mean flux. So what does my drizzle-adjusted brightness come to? 9.8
